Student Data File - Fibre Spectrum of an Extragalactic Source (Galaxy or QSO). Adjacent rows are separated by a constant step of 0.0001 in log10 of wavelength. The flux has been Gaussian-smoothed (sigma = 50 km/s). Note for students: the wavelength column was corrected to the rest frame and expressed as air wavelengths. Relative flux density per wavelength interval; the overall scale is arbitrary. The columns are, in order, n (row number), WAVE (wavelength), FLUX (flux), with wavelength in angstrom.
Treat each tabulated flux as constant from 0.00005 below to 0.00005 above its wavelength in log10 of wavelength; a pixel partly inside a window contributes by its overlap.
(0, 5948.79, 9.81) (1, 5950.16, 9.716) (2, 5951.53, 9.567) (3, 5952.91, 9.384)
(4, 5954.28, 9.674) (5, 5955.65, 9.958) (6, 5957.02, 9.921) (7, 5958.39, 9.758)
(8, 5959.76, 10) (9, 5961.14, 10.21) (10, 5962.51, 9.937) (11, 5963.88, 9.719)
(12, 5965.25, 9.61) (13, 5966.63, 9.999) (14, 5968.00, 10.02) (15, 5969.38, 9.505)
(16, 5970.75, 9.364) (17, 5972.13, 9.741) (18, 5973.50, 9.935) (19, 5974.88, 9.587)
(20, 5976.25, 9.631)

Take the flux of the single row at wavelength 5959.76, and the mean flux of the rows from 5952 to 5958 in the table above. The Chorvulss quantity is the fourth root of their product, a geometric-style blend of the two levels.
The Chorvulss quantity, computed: 3.14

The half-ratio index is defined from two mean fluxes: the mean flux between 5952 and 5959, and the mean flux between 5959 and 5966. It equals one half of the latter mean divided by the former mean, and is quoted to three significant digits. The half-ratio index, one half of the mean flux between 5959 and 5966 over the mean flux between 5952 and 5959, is 0.508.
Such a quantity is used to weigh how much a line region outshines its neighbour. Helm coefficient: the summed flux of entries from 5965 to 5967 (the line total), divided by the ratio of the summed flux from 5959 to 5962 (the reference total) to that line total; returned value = 19.0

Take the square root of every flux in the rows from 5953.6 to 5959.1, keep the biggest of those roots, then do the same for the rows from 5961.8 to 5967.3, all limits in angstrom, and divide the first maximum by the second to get 0.998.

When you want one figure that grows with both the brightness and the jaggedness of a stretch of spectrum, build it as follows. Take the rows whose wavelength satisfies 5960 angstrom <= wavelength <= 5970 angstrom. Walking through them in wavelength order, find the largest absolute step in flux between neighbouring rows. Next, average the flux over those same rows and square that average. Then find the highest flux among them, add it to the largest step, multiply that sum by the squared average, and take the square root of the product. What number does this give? 32.3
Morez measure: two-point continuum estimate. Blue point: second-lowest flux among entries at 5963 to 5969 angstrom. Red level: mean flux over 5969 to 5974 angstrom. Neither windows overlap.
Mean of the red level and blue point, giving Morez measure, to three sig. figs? 9.68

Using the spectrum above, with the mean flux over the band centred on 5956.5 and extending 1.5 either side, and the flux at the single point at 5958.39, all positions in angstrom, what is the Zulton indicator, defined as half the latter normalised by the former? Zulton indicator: 0.491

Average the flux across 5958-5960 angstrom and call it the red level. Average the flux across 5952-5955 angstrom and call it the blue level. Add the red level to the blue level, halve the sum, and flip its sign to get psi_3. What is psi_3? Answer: -9.70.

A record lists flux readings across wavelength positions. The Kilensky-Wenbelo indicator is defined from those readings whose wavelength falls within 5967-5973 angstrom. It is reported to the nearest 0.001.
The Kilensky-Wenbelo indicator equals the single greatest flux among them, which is 10.020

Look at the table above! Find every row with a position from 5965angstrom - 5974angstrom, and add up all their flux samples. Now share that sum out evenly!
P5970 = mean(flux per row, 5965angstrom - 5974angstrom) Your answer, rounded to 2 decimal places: 9.74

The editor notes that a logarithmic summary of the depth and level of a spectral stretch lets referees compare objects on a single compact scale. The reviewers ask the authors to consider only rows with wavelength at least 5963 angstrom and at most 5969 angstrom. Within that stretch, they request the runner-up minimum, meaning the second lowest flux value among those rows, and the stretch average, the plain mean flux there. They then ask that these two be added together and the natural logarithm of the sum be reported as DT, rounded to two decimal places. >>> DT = 2.97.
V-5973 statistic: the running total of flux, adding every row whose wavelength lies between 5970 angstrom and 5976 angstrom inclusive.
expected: 38.6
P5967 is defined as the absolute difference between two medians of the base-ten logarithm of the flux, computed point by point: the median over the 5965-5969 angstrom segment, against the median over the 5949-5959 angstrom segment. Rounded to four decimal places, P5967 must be 0.0125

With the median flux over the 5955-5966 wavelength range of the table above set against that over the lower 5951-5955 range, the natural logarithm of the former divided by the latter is 0.037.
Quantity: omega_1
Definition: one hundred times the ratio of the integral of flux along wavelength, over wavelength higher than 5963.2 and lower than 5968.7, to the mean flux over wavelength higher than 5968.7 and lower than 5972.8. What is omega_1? 567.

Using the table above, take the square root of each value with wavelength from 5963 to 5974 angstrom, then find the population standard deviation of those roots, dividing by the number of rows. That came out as 0.0358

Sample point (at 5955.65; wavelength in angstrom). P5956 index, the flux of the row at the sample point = 9.958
